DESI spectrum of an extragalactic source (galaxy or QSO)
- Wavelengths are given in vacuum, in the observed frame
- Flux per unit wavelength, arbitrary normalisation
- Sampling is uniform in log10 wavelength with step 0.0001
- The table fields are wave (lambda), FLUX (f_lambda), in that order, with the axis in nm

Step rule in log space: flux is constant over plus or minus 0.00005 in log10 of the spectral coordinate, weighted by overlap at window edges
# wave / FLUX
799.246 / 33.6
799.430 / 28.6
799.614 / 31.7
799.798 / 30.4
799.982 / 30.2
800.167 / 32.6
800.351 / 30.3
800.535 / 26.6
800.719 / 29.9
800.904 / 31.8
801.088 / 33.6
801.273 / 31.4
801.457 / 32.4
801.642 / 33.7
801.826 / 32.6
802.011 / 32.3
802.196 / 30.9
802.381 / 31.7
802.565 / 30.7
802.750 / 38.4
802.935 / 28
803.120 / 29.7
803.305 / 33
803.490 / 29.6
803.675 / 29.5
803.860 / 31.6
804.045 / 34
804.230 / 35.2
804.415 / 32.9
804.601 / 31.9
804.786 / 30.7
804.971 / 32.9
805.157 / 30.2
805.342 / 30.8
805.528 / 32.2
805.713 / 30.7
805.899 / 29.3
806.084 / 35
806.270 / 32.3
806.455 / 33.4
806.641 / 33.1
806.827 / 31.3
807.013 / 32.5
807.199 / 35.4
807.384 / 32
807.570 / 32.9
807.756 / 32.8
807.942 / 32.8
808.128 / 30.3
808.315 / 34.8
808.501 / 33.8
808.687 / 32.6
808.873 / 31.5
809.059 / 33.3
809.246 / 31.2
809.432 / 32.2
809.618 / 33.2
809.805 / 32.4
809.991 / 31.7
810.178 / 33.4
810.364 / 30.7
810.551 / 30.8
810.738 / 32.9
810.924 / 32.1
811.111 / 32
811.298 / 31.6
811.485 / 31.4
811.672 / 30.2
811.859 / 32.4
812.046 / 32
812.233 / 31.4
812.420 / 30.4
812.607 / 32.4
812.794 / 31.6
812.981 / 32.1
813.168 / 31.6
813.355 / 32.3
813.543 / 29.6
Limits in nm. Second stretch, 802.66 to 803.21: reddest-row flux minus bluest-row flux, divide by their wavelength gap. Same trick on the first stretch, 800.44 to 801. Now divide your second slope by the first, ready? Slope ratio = -1.67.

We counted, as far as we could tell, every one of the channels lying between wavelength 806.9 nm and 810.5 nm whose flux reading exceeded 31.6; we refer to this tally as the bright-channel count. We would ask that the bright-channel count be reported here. 15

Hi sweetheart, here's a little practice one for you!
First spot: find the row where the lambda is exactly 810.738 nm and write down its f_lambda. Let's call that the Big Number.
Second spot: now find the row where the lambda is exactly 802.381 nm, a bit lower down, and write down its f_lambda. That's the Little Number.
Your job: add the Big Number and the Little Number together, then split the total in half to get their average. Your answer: 32.3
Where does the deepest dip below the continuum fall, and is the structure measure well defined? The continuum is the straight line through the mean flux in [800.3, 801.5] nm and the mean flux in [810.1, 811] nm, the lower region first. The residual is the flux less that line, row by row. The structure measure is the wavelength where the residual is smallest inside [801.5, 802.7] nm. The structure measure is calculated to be 802.565 nm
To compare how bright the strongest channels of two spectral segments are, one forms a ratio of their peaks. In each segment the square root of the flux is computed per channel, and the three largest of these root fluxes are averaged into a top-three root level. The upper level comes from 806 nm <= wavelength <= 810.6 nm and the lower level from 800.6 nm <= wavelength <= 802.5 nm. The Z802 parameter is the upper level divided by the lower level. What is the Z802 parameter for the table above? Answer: 1.03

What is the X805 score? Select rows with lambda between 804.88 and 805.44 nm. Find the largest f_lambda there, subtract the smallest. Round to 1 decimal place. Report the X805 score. 2.7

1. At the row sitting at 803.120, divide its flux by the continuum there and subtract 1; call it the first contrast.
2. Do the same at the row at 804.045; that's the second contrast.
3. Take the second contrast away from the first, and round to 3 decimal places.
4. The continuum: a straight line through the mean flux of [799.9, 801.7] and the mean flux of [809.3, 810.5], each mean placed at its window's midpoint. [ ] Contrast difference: -0.133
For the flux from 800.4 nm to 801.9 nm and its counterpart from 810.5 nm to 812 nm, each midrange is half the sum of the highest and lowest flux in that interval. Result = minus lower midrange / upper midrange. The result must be -0.96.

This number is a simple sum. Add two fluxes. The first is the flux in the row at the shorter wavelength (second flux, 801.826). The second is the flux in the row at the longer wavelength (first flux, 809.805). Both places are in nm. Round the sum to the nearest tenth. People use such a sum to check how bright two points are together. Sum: 65.0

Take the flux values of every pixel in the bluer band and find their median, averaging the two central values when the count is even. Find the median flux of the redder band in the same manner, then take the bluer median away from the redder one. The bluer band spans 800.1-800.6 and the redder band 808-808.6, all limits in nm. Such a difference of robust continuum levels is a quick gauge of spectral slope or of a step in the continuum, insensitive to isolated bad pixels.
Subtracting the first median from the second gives 3.5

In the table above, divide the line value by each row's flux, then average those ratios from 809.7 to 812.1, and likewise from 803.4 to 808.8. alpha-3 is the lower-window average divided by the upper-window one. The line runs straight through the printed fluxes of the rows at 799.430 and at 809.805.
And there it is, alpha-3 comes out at 0.93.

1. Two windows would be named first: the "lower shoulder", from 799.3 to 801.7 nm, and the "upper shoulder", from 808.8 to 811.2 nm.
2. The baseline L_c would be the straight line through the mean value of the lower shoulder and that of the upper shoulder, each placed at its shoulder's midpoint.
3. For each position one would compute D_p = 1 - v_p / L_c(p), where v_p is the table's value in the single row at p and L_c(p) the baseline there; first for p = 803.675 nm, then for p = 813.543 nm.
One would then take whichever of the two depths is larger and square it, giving 0.008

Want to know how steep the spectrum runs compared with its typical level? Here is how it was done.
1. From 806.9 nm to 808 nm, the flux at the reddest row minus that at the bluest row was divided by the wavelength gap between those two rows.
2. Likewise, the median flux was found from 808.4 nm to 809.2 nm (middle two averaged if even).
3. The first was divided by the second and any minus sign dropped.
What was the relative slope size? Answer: 0.010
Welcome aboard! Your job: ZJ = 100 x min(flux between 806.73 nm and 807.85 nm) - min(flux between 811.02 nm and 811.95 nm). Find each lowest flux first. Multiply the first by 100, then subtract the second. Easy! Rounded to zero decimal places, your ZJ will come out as 3100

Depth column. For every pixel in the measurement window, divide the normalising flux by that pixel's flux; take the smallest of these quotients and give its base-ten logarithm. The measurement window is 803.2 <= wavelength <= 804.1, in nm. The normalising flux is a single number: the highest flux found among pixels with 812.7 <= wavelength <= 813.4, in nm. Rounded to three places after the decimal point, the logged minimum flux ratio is -0.022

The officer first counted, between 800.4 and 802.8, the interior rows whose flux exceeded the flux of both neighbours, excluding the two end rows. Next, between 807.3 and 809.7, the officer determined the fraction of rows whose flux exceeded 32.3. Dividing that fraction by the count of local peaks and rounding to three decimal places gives 0.205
